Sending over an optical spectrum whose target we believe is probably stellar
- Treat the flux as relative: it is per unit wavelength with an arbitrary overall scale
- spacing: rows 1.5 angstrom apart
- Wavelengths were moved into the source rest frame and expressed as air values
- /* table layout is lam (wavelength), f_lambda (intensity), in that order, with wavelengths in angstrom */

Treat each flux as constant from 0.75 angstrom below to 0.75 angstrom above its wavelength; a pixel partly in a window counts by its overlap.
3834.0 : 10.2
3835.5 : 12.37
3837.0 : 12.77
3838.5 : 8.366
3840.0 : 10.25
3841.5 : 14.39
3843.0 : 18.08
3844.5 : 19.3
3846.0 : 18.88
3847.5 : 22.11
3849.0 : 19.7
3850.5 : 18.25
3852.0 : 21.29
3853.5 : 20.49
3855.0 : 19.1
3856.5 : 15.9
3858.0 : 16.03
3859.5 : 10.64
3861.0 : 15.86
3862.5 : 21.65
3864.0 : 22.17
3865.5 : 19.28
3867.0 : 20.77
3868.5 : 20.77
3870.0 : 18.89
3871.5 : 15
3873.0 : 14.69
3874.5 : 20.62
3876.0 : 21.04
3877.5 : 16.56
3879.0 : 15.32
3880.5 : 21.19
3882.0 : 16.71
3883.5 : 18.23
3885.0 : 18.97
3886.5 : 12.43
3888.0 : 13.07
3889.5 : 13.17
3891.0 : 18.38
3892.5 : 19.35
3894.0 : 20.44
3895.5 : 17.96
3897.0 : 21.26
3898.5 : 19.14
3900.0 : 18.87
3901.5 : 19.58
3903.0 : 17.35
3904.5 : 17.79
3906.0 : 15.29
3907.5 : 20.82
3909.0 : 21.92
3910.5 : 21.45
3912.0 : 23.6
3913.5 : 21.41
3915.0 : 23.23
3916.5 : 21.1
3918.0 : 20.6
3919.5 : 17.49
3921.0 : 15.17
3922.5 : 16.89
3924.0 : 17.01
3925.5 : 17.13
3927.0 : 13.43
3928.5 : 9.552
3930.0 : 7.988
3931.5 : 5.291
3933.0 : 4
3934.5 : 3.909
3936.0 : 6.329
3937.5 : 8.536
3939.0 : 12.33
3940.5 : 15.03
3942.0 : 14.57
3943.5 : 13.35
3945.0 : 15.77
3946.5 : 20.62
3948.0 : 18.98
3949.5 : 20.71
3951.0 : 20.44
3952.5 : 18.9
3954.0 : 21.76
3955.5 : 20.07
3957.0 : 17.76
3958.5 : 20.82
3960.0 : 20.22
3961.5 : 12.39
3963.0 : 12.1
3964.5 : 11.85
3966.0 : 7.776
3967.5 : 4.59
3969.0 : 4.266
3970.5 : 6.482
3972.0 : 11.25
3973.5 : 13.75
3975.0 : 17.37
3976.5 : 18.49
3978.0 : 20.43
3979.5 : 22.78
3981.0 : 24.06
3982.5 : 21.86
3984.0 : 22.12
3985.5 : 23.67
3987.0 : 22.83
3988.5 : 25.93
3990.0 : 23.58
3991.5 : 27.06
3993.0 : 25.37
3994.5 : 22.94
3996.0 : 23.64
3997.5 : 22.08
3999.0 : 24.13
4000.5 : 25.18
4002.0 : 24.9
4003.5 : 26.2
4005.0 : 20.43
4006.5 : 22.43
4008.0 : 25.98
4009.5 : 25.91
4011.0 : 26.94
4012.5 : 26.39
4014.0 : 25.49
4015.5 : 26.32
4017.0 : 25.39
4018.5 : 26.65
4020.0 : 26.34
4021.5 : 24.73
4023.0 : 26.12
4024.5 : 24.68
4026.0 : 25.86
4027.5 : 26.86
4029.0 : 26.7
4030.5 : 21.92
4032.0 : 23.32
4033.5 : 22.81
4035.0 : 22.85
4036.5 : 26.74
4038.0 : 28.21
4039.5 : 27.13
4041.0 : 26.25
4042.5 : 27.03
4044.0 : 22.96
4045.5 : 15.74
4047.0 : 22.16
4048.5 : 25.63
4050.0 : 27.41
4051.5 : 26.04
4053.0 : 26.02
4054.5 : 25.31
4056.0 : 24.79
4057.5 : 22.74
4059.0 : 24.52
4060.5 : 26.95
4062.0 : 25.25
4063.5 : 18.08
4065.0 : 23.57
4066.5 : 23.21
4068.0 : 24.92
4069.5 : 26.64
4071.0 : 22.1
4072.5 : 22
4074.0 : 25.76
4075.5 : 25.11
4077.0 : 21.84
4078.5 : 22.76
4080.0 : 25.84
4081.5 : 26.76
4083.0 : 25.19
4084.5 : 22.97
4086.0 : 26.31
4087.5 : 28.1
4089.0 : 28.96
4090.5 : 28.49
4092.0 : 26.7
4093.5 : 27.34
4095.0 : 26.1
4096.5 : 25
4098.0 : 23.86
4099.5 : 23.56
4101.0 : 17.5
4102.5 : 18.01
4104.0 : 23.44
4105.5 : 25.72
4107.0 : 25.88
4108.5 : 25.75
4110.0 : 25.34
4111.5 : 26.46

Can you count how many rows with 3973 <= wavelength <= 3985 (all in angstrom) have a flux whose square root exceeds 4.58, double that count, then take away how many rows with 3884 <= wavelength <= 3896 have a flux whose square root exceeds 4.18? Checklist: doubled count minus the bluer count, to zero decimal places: 3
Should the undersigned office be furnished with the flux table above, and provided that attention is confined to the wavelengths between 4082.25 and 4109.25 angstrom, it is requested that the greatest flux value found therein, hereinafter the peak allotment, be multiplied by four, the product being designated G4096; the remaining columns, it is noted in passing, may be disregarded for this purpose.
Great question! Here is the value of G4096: 116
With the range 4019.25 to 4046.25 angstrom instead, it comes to 113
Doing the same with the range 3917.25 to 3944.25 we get 82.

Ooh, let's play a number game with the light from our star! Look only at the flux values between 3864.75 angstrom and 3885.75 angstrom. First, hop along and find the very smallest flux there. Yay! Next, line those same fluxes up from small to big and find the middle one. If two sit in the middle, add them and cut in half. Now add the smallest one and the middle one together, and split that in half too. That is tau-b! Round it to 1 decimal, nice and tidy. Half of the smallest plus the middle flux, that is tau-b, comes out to 16.8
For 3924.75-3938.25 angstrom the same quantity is 5.9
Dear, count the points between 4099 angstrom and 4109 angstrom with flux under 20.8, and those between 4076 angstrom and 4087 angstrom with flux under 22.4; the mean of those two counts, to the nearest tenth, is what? 1.5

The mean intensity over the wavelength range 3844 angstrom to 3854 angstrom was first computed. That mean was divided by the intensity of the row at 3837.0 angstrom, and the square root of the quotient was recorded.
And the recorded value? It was 1.25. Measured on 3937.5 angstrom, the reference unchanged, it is 1.53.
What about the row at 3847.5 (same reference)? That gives 0.95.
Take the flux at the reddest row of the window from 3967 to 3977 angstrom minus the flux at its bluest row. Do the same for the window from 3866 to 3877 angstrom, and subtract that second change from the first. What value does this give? 14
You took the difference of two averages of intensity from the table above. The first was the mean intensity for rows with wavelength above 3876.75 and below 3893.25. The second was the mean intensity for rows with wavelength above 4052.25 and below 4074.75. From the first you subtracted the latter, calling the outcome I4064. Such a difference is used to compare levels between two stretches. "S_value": -7.5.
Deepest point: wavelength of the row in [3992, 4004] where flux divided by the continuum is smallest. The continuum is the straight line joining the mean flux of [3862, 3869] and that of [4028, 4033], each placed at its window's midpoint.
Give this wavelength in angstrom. 3997.5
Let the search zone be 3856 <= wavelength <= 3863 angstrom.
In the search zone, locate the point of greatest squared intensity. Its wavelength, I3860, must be 3862.5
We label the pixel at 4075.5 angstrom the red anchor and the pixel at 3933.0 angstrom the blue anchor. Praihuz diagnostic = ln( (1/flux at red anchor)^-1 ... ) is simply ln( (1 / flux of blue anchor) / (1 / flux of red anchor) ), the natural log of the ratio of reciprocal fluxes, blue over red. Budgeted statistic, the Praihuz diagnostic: 1.8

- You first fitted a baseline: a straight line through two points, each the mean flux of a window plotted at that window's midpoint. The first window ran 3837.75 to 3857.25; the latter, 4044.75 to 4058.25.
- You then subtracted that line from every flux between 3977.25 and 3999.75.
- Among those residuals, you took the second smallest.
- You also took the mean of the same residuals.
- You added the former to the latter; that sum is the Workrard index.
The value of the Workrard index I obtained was 1.4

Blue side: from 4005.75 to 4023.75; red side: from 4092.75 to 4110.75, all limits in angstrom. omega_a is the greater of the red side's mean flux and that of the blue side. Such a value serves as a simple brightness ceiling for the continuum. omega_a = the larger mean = 25.7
